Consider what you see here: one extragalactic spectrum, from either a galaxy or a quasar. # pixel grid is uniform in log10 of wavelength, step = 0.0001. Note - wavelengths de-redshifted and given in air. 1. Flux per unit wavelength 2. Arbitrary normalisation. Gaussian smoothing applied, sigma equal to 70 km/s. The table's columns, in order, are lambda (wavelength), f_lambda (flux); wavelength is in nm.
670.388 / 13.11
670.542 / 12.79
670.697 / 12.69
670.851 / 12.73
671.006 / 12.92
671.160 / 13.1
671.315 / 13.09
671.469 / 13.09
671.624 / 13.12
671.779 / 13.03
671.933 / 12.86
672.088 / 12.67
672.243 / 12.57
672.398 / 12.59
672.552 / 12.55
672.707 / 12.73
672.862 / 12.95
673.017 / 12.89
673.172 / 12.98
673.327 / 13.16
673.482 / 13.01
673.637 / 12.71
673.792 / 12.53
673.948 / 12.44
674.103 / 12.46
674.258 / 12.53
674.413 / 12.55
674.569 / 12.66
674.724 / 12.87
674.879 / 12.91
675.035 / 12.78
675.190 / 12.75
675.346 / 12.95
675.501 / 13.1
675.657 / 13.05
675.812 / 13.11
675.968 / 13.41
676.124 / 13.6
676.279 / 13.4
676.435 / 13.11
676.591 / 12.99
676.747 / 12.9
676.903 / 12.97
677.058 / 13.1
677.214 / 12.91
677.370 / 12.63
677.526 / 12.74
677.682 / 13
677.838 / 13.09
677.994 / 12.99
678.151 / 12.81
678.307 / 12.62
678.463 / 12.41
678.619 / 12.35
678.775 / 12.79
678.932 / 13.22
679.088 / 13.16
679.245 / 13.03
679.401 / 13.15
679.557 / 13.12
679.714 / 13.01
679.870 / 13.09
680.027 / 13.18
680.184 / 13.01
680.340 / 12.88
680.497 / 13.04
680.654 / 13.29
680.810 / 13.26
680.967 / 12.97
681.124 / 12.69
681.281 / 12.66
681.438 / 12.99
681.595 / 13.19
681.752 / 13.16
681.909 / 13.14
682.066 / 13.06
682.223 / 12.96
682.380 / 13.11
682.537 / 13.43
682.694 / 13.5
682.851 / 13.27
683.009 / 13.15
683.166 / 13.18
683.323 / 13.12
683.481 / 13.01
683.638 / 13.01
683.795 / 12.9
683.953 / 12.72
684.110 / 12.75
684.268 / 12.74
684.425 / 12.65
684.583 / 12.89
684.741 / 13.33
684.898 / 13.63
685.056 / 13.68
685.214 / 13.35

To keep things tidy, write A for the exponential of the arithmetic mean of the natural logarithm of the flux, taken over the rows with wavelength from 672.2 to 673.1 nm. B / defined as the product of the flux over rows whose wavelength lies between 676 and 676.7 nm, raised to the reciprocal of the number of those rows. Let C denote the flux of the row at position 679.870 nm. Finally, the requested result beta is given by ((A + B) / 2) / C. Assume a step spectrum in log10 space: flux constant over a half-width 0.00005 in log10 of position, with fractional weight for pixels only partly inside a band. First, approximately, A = 12.7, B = 13.27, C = 13.09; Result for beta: 0.99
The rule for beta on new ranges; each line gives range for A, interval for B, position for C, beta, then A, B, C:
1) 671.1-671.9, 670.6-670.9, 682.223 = 1.00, 13.1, 12.71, 12.96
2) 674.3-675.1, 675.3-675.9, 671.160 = 0.98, 12.8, 13.05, 13.1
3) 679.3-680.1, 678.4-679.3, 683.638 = 1.00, 13.1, 12.82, 13.01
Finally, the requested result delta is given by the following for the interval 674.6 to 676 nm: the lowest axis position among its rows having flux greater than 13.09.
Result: 675.501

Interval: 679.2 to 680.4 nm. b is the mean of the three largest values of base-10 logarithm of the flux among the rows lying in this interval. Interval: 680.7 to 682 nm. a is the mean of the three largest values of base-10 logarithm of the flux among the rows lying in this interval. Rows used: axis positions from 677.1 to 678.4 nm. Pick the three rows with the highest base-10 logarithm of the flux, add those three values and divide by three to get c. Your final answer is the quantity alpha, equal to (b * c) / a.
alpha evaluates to 1.11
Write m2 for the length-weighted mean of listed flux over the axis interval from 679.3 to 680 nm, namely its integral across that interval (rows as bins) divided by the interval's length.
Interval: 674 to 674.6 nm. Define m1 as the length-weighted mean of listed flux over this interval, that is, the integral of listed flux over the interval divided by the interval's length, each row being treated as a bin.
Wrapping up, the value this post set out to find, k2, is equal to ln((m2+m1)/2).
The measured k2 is 2.55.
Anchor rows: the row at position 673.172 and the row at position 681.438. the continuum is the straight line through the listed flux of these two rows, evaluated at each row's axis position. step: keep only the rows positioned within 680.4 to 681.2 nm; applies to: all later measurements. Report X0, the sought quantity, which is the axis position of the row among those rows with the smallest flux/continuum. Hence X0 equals 681.124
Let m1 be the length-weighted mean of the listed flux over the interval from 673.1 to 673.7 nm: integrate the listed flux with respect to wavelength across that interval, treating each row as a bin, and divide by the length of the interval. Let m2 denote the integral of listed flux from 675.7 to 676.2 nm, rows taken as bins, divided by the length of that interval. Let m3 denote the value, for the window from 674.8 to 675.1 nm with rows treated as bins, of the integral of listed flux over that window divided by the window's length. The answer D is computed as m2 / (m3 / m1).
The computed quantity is 13.5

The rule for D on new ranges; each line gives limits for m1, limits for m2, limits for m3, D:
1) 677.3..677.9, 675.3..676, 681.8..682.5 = 12.9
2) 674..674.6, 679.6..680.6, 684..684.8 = 12.7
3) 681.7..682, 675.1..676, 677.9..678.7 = 13.6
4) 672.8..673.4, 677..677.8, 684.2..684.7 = 13.1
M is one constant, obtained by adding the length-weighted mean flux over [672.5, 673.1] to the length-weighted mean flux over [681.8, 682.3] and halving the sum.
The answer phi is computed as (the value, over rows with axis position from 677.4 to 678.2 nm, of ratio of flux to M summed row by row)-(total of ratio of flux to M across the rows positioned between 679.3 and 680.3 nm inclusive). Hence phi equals -1.1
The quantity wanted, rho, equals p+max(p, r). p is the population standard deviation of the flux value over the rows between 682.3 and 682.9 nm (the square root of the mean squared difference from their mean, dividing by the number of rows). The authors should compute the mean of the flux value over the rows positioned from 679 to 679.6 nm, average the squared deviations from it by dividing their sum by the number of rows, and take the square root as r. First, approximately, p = 0.151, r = 0.05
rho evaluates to 0.30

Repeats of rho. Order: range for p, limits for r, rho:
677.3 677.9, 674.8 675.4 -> 0.37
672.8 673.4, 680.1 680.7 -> 0.25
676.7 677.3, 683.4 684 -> 0.20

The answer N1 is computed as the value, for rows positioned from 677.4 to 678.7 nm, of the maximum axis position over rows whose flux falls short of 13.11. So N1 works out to 678.619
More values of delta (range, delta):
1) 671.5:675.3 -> 671.624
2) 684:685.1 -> 684.741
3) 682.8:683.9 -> 682.851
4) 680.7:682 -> 680.810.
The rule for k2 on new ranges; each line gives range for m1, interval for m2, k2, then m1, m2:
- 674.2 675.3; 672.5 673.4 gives 2.55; 12.7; 12.88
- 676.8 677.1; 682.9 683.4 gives 2.57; 13.0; 13.15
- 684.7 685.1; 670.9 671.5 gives 2.59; 13.6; 13.04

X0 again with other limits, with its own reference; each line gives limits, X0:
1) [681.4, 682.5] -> 682.223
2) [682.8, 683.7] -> 683.638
